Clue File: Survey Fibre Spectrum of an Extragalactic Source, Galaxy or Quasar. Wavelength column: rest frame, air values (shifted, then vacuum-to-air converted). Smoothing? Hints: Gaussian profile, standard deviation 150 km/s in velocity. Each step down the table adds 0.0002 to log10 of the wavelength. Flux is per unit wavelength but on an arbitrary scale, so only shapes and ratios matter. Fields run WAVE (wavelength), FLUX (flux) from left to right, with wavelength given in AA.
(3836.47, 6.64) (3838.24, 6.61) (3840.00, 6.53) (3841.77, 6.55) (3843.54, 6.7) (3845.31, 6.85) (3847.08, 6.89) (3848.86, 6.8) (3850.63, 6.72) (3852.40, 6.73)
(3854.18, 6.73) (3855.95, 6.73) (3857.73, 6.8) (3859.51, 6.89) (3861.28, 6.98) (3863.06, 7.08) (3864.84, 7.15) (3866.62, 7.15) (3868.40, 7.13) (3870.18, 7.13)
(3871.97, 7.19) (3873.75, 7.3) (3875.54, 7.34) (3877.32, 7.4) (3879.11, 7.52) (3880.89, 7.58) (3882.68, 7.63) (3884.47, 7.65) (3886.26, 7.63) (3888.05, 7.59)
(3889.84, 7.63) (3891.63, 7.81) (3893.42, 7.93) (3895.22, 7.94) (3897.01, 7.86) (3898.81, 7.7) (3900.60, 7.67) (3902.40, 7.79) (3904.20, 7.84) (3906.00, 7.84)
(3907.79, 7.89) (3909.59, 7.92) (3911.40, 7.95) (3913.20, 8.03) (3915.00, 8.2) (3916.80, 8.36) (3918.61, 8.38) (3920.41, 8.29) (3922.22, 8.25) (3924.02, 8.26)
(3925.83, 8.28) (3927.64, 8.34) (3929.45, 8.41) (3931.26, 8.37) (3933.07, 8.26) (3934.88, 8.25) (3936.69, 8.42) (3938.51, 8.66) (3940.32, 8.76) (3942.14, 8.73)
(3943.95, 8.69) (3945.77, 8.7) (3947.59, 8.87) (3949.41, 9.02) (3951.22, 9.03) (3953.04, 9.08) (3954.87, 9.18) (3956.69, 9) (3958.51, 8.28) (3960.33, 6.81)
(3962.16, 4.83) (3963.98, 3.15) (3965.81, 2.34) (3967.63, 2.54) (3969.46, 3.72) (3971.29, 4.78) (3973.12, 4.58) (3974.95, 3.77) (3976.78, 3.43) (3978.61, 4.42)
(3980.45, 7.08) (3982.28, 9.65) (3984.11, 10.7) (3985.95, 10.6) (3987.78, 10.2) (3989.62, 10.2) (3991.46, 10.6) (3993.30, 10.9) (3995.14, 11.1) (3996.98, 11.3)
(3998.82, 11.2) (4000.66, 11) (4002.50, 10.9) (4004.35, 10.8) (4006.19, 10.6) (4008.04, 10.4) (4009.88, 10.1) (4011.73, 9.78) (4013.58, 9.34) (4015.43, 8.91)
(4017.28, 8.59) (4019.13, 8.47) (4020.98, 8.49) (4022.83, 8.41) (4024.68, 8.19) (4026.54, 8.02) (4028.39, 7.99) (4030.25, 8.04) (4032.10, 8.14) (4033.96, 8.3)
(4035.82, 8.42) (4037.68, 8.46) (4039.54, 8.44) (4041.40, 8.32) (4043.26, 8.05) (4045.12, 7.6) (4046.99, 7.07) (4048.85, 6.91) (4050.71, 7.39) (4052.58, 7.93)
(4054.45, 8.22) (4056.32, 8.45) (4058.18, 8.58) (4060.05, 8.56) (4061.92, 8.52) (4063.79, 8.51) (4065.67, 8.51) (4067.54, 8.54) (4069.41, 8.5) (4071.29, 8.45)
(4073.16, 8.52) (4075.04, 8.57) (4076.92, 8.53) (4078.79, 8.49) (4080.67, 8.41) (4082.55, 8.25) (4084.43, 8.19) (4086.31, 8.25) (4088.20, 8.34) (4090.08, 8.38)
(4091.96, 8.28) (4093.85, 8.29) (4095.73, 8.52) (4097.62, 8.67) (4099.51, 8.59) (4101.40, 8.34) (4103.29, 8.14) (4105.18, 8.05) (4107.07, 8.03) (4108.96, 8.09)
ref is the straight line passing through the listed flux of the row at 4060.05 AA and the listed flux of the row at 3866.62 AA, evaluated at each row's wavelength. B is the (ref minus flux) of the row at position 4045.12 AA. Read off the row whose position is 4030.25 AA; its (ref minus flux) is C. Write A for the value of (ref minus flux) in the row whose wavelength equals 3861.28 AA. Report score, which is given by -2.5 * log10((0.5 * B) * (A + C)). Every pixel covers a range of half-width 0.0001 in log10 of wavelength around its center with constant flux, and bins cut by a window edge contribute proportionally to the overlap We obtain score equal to 1.8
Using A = 0.1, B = 0.9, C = 0.3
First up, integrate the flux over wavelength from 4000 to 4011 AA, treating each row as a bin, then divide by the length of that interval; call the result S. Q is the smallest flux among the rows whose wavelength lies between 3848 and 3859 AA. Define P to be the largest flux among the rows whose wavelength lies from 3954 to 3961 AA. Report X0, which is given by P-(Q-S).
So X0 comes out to 13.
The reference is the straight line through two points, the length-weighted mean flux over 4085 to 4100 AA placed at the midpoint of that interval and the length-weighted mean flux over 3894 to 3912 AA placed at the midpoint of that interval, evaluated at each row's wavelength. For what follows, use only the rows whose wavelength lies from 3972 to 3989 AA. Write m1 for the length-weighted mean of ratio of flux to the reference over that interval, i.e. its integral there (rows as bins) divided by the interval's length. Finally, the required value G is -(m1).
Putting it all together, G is -0.89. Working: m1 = 0.89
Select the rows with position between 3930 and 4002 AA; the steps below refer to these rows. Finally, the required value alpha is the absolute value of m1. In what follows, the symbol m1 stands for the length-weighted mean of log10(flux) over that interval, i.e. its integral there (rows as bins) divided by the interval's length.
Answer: 0.864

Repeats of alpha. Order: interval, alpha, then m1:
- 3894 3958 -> 0.921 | 0.92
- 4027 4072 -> 0.911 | 0.91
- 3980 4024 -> 0.997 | 1.00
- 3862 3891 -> 0.868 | 0.87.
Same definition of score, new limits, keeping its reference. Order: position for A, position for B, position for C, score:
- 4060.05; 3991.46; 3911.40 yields 0.6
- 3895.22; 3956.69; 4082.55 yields 3.0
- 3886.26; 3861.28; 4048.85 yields 2.7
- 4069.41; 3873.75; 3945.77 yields 3.5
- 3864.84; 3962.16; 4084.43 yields 0.2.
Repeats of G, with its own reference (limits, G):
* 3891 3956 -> -1.05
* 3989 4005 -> -1.34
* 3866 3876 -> -0.93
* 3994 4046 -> -1.12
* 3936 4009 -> -1.01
